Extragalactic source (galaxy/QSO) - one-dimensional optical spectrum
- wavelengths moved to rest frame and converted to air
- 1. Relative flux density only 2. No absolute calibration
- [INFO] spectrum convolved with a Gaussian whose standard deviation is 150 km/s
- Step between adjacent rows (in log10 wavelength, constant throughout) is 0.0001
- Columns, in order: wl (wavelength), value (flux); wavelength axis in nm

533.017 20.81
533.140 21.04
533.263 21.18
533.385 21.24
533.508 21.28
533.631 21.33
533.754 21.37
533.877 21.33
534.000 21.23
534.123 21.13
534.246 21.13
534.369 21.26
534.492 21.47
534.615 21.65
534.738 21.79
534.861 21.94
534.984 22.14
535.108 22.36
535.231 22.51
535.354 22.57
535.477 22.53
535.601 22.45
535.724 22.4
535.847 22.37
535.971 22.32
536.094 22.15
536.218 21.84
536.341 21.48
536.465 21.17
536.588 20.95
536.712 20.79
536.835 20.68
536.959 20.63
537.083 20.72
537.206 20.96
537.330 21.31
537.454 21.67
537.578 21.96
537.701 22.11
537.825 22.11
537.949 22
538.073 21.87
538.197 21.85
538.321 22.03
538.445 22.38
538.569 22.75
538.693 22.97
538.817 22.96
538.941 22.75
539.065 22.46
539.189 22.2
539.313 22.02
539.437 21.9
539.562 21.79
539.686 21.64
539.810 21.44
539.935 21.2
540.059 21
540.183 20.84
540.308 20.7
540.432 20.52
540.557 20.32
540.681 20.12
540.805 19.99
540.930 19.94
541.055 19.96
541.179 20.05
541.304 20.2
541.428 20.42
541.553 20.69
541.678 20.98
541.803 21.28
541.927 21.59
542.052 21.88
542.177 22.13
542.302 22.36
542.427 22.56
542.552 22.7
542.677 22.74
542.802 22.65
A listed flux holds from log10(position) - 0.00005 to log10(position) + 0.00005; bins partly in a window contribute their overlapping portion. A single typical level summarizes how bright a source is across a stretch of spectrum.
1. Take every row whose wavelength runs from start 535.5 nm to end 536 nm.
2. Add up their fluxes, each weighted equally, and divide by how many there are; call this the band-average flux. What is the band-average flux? 22.4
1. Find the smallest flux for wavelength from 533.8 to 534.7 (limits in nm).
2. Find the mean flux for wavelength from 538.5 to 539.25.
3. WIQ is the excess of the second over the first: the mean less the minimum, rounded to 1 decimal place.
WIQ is 1.6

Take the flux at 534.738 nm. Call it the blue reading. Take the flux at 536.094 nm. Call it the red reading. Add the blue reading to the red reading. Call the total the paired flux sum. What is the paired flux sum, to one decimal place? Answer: 43.9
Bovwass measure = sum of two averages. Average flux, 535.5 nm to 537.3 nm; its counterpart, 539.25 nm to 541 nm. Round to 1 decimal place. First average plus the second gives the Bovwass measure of 42.5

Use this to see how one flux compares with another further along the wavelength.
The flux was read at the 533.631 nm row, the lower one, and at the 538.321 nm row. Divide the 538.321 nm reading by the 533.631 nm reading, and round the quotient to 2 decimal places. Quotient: 1.03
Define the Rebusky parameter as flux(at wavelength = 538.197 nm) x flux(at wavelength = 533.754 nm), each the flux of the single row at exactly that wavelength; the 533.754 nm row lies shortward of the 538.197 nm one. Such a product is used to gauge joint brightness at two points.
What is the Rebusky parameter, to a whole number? 467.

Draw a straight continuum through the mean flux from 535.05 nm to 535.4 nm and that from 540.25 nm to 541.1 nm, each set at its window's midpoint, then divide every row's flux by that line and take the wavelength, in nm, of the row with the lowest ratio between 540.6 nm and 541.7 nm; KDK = 540.805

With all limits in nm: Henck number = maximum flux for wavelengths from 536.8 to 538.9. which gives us 22.97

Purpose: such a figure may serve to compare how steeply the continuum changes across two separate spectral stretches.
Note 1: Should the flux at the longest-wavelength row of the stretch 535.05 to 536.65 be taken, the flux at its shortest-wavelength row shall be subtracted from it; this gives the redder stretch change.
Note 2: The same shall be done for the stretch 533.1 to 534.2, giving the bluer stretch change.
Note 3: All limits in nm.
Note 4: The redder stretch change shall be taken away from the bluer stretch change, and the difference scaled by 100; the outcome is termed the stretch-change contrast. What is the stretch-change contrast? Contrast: 150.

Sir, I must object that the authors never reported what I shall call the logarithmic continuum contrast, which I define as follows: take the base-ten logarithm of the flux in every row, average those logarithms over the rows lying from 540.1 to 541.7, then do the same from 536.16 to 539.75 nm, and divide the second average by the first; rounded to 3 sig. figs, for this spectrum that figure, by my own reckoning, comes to 1.02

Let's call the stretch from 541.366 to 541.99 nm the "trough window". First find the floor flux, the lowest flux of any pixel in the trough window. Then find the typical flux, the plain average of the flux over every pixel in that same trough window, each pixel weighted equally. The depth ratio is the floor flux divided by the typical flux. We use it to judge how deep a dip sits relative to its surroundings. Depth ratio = 0.973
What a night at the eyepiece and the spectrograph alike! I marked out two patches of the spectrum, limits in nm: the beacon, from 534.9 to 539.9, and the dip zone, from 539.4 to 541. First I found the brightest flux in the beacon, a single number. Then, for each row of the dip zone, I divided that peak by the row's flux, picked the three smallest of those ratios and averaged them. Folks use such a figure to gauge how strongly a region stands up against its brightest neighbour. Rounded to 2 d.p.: 1.05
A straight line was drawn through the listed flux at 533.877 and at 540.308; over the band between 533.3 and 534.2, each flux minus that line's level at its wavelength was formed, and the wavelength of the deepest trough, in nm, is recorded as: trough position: 534.123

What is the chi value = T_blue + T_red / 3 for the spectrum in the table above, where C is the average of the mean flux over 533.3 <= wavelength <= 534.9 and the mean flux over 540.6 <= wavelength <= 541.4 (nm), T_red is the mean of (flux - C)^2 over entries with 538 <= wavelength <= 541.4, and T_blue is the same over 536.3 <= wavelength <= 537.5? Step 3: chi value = 0.7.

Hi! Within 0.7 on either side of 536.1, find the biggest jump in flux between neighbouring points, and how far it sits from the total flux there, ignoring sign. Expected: 240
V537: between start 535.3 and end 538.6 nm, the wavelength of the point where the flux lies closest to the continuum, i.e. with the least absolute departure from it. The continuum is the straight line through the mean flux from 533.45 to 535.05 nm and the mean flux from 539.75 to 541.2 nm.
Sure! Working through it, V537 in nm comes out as 536.465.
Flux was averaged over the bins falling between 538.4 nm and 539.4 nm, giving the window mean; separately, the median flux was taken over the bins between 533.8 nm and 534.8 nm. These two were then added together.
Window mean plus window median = 43.9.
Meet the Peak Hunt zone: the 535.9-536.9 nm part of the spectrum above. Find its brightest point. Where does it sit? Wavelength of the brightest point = 535.971 nm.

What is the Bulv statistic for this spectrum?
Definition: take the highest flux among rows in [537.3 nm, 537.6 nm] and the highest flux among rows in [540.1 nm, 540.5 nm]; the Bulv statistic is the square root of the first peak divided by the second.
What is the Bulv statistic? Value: 1.03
